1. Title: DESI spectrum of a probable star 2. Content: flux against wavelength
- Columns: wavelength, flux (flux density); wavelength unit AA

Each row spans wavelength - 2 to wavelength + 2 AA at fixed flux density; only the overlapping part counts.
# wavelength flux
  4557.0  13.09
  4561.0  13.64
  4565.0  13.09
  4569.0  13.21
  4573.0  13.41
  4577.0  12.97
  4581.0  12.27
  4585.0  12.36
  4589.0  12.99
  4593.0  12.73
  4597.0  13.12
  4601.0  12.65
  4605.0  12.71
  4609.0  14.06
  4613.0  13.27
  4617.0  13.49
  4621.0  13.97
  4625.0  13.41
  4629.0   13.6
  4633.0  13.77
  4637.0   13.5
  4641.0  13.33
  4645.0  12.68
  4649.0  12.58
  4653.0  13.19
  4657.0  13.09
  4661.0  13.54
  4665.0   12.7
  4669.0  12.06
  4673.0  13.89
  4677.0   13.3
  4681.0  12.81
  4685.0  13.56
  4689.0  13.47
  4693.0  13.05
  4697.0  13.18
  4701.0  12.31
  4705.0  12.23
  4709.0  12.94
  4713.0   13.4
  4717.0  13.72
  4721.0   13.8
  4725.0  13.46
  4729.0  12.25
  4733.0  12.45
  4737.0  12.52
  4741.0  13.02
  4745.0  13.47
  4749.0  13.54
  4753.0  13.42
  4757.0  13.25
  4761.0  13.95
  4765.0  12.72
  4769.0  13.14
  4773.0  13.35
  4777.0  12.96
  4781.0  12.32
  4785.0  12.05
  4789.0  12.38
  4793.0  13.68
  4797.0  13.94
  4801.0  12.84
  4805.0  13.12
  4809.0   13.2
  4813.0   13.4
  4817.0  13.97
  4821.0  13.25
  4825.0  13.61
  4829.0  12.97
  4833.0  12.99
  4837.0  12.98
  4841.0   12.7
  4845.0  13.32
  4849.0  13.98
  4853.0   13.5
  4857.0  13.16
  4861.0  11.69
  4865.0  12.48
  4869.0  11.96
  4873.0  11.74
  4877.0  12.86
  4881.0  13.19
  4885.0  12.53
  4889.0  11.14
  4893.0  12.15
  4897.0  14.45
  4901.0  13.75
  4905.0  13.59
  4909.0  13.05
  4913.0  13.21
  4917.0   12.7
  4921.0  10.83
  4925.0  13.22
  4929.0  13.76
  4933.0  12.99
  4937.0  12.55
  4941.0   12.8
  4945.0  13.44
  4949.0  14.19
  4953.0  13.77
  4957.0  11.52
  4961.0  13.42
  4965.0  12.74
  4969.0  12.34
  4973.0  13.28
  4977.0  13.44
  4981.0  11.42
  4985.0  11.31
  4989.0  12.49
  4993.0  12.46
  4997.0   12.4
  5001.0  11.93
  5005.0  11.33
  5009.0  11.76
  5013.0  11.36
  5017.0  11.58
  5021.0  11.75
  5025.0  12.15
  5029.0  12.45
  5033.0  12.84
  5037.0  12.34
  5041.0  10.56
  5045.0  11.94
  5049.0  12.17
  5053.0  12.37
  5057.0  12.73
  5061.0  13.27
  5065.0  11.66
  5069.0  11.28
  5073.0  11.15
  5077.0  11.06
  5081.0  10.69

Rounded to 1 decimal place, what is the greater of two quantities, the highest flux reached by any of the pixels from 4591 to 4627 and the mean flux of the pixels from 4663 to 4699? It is 14.1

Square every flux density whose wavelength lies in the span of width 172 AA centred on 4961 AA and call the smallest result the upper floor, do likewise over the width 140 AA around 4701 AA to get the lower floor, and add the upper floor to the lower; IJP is 257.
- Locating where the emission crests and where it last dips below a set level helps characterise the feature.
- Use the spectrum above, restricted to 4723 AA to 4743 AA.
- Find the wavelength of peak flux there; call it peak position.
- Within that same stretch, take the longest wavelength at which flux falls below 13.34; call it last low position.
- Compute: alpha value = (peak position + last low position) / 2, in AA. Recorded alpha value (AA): 4733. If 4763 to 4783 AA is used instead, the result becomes 4777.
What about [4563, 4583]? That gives 4577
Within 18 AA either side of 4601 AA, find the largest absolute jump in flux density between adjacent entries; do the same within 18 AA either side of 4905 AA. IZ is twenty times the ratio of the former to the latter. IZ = 12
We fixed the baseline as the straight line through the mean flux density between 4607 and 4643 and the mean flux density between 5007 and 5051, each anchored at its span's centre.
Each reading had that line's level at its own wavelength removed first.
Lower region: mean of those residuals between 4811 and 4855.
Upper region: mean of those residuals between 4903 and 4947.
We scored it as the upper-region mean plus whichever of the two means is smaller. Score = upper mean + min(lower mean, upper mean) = 1.2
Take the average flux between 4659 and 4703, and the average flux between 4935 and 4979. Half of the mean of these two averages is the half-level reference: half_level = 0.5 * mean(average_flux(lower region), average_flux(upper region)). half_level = 6.53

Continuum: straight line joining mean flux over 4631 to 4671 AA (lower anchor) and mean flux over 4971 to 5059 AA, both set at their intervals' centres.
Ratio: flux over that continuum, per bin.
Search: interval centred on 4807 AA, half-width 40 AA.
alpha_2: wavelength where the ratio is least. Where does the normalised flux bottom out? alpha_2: 4785.0 AA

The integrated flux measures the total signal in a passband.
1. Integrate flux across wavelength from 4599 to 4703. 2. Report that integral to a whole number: 1373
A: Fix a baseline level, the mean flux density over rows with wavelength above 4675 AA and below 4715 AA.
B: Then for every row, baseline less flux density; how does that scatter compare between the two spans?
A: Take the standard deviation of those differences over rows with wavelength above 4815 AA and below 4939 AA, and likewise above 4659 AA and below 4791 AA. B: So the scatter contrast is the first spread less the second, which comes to 0.26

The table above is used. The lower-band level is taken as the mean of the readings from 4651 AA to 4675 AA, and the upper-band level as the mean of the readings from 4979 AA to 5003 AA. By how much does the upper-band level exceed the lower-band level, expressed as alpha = -1.1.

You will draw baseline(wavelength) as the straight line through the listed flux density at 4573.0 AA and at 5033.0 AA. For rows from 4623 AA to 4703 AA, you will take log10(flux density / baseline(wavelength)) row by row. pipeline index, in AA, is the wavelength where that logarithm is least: 4669.0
